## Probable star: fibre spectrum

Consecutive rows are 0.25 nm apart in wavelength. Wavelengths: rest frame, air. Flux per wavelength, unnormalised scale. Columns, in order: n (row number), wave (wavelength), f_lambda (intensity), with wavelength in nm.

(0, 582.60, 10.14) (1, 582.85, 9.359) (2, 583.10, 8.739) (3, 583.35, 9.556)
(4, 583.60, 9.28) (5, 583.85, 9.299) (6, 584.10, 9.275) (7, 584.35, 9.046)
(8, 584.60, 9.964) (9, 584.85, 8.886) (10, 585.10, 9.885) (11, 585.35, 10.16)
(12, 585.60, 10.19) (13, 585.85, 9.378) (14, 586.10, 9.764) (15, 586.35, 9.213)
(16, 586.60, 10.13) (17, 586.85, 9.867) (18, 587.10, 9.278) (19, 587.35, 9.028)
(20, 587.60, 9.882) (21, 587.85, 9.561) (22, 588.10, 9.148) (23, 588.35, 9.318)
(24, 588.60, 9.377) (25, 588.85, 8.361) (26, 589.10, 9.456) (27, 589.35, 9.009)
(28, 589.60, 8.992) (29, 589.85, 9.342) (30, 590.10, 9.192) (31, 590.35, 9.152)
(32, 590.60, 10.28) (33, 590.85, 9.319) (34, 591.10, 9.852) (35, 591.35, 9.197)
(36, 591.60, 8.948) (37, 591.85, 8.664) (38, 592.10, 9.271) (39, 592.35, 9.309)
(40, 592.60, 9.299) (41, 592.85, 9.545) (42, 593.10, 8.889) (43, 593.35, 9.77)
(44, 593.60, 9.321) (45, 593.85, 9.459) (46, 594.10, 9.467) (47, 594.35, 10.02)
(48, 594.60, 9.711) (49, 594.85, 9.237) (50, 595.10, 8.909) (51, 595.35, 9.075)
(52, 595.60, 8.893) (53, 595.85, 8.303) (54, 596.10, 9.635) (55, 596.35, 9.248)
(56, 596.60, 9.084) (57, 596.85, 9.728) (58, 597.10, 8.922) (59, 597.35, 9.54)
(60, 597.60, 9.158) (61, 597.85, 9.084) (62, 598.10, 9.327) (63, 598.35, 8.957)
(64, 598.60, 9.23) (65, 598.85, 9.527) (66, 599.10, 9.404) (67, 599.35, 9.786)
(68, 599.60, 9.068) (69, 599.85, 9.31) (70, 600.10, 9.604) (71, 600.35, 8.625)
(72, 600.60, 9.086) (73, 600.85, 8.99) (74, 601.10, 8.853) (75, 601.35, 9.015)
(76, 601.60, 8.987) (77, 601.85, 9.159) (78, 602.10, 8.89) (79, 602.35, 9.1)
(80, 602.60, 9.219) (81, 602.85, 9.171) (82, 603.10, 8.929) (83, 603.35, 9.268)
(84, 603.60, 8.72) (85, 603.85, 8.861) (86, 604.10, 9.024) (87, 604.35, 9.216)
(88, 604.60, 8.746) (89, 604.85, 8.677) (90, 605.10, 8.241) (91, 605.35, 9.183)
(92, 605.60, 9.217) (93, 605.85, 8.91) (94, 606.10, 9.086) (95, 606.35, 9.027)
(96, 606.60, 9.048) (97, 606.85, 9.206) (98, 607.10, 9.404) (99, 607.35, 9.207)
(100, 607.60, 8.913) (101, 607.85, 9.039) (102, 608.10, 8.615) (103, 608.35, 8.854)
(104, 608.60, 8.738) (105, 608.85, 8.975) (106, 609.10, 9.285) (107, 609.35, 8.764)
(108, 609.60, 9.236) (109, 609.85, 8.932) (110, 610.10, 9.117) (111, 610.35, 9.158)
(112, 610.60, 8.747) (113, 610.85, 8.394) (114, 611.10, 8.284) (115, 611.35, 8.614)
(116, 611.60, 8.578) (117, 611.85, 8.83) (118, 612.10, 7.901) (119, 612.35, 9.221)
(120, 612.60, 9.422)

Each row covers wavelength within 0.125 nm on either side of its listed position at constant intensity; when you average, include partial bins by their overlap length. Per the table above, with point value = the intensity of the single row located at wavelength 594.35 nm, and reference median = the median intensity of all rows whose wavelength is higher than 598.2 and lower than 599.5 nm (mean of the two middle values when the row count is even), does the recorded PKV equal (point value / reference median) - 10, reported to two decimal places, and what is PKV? -8.93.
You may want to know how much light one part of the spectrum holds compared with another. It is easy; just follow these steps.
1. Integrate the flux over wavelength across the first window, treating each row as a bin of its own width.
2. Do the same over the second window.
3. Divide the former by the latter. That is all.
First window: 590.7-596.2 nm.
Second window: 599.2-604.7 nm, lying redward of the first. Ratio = 1.02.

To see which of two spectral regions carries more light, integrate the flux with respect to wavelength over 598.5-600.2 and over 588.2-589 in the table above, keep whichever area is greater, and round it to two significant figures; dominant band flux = 16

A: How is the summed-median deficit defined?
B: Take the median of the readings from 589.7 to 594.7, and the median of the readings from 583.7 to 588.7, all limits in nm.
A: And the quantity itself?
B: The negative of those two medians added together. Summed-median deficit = -18.7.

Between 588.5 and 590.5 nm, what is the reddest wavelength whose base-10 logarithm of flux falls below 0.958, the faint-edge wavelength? 589.60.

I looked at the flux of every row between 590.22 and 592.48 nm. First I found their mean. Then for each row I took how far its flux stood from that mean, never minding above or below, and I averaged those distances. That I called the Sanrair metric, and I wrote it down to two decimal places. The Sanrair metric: 0.33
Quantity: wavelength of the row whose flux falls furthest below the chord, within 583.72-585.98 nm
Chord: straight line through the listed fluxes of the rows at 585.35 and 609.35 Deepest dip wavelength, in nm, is 584.85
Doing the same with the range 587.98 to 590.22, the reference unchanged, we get 588.85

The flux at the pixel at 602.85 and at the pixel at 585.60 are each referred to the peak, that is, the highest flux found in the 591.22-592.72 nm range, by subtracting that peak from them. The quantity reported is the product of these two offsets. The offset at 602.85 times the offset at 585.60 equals -0.12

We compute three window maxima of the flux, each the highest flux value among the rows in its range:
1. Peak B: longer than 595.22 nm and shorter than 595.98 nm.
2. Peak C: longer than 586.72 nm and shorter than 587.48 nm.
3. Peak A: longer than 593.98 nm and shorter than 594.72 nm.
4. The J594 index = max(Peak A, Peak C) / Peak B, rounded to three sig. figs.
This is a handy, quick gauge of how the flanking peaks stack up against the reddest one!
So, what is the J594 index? 1.10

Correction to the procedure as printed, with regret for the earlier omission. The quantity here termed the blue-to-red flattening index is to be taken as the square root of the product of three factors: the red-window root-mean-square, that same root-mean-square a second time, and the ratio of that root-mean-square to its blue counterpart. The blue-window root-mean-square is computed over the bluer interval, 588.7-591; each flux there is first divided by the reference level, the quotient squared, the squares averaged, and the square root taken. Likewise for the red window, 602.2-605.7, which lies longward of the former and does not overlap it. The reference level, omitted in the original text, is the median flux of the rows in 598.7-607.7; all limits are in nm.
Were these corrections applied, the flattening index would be 0.974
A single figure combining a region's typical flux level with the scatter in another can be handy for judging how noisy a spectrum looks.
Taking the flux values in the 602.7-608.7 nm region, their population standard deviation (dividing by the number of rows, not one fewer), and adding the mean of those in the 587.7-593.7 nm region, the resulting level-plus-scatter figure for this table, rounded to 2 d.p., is 9.53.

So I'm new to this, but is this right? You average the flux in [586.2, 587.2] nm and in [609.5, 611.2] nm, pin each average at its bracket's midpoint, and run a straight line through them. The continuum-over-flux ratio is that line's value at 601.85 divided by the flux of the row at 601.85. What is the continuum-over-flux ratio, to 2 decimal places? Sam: 1.00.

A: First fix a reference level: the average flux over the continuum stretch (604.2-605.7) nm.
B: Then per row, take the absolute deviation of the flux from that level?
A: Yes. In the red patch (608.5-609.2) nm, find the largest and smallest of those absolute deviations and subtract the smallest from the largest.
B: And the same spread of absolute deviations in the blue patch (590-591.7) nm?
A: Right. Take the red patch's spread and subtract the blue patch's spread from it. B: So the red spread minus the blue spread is -1.0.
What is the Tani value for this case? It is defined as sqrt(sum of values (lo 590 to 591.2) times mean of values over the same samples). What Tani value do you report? 21.4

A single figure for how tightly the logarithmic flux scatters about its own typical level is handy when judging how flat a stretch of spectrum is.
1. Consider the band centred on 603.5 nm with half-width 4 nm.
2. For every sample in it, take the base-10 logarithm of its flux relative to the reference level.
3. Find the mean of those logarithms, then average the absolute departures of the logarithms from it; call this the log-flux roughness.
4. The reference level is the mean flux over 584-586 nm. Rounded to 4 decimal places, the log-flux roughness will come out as 0.0091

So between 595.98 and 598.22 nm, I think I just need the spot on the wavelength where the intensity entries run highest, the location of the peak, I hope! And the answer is 596.85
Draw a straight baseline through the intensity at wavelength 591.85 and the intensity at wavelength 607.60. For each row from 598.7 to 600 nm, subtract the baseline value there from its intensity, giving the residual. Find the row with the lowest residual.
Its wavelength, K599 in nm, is 599.60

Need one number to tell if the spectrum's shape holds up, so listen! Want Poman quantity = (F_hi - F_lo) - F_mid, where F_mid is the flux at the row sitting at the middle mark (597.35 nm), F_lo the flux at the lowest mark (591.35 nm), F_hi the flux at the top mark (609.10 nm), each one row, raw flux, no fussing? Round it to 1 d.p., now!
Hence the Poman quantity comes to -9.5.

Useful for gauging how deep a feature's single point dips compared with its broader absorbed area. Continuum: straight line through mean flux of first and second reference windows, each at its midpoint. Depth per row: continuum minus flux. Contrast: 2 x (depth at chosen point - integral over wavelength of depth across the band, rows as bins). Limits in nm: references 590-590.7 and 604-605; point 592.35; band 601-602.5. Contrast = 0.2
